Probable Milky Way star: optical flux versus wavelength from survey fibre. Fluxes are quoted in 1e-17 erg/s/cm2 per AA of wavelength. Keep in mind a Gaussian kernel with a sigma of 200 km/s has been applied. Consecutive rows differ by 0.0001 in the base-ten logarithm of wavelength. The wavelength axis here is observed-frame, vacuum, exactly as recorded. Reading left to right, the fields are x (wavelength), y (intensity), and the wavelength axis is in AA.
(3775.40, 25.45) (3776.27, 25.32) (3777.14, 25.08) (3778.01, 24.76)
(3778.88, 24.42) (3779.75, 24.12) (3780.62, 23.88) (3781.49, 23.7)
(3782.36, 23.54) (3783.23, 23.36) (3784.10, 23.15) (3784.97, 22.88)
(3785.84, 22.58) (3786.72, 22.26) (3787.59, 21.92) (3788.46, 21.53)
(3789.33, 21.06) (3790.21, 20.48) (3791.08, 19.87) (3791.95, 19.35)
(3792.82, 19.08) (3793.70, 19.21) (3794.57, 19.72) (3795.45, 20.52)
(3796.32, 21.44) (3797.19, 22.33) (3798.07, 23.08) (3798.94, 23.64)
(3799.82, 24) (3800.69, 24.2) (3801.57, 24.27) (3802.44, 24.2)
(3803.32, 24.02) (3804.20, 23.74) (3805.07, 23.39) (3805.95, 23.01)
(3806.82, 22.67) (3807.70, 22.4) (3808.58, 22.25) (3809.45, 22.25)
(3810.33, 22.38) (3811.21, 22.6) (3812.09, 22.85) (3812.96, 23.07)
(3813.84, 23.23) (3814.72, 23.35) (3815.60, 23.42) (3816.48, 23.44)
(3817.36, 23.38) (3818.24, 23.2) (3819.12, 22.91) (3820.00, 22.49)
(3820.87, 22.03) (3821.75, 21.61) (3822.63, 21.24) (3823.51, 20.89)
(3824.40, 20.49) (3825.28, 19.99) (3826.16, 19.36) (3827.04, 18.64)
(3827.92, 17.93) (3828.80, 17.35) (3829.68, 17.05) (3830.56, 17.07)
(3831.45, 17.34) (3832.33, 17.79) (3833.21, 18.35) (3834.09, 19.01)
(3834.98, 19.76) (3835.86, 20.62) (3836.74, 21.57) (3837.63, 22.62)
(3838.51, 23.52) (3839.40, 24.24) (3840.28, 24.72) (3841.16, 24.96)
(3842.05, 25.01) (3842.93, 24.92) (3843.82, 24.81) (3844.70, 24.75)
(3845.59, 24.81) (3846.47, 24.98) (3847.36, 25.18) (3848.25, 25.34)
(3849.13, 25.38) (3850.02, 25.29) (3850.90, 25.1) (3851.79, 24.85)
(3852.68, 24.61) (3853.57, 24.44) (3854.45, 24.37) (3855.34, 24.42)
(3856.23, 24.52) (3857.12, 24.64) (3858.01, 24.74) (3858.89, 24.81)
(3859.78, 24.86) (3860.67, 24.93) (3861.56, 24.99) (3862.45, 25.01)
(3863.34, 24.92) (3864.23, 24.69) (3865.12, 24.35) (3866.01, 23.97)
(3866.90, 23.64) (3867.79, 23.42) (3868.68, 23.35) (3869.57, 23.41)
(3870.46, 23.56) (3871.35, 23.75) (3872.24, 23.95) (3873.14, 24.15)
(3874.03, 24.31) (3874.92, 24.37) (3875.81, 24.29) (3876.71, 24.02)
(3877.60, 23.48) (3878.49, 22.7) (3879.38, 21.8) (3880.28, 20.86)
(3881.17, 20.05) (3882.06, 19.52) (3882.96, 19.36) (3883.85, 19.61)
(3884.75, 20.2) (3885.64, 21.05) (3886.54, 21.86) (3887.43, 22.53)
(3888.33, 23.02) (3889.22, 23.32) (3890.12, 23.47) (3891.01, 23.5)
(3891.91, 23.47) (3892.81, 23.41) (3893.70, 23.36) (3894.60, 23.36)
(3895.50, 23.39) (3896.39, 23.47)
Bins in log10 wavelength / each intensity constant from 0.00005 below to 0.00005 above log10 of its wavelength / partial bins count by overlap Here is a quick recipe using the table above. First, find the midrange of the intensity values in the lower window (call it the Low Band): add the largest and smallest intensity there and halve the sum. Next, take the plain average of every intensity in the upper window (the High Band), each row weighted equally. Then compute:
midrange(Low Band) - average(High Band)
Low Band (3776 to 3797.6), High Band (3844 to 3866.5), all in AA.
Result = -2.6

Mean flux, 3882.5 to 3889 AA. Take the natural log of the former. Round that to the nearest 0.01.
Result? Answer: 3.05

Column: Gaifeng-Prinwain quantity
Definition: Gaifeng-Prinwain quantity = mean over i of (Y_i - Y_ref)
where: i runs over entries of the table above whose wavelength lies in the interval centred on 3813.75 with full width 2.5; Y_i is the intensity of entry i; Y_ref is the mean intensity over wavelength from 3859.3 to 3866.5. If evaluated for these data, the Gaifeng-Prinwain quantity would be -1.5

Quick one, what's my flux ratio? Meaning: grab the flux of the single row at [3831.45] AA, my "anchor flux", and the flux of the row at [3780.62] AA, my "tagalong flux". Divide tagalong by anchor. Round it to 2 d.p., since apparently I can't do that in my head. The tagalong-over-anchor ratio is 1.38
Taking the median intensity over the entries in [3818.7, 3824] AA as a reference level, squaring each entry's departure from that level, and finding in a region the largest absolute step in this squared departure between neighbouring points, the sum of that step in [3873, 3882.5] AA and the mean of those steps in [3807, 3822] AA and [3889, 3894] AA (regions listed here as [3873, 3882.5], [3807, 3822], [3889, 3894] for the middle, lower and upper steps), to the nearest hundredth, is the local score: 2.82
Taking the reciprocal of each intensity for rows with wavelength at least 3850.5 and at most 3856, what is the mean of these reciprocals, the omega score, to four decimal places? 0.0406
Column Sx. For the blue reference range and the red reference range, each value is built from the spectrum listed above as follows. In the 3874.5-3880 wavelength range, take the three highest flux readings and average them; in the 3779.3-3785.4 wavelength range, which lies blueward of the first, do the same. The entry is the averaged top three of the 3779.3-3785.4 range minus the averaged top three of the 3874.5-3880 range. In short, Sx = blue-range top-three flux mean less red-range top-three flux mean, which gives 0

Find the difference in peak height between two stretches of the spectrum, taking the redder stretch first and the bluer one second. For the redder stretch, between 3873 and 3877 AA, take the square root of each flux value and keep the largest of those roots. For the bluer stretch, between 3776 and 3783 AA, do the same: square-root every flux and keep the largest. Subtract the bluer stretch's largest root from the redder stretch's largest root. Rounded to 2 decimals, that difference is -0.10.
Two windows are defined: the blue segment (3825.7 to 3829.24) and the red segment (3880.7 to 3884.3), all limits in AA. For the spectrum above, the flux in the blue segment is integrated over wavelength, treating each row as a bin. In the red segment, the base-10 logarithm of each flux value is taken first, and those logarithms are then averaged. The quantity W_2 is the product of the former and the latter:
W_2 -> 84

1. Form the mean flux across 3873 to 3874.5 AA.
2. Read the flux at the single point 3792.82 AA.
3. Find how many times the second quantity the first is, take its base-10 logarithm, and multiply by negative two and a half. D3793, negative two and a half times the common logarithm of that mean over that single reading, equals -0.26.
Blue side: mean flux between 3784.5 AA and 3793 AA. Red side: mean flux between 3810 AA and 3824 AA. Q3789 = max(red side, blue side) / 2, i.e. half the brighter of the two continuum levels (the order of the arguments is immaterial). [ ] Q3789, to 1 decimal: 11.3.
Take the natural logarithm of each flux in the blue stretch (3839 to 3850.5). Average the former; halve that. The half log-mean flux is 1.61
